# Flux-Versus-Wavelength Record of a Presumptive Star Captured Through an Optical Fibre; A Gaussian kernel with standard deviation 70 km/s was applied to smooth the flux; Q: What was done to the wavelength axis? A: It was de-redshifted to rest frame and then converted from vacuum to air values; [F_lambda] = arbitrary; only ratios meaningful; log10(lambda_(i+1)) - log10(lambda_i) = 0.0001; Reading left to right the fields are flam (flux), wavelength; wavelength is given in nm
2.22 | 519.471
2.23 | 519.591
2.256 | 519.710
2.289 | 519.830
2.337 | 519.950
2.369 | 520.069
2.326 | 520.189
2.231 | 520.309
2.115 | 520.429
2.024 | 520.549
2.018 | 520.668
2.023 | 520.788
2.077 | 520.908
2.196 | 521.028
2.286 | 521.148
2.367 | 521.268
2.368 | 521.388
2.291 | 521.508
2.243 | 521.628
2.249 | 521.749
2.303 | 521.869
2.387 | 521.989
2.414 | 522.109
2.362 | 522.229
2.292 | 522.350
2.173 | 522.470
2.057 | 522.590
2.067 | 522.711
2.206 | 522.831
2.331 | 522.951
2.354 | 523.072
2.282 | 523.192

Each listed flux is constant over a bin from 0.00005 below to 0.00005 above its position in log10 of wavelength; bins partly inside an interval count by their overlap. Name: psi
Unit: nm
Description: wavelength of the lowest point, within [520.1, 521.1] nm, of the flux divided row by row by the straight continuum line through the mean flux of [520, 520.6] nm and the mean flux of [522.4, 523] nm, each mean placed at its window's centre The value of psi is 520.668 nm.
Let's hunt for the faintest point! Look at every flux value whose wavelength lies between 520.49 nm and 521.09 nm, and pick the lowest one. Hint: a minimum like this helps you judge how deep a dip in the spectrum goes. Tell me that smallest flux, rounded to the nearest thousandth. 2.018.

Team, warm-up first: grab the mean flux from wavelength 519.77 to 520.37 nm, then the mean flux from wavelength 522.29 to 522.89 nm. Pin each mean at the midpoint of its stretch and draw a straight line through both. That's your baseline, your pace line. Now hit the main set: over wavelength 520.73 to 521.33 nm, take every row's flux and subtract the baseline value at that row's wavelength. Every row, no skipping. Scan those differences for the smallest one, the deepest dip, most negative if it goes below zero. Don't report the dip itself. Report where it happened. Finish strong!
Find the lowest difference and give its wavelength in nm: 520.788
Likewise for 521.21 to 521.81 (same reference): 521.628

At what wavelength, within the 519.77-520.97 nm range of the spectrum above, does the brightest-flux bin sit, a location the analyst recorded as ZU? 520.069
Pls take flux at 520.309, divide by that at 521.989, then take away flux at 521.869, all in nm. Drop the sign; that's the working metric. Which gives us 1.37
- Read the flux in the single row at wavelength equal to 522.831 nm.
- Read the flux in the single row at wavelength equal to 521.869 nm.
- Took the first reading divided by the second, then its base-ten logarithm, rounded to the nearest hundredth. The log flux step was -0.02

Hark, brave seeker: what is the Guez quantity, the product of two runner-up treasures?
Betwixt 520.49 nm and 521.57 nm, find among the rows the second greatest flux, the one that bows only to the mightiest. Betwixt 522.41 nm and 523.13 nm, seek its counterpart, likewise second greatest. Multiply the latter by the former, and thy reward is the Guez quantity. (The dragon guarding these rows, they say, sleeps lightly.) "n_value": 5.52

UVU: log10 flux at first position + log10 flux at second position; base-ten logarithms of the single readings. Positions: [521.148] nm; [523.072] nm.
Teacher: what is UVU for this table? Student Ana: 0.73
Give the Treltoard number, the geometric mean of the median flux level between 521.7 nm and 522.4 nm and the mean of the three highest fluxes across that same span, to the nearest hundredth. 2.36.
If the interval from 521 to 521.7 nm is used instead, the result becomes 2.32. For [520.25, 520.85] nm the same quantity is 2.07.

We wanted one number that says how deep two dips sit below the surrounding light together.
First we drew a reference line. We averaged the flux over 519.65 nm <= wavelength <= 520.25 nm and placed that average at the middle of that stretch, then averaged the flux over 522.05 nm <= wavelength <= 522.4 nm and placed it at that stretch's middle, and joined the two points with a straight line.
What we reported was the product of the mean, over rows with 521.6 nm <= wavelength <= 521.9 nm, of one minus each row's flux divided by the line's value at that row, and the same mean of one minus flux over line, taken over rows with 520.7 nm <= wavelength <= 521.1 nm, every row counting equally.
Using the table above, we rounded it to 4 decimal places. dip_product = 0.0035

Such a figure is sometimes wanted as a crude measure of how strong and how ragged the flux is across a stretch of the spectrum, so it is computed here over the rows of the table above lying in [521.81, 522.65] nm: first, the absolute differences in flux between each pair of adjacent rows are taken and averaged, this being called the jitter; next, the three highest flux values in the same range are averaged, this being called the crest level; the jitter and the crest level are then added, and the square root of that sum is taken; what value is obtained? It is 1.57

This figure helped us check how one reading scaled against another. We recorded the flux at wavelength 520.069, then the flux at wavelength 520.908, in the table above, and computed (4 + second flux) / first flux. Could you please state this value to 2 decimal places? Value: 2.57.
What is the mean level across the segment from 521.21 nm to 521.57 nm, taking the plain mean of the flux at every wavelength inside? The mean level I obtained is 2.34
